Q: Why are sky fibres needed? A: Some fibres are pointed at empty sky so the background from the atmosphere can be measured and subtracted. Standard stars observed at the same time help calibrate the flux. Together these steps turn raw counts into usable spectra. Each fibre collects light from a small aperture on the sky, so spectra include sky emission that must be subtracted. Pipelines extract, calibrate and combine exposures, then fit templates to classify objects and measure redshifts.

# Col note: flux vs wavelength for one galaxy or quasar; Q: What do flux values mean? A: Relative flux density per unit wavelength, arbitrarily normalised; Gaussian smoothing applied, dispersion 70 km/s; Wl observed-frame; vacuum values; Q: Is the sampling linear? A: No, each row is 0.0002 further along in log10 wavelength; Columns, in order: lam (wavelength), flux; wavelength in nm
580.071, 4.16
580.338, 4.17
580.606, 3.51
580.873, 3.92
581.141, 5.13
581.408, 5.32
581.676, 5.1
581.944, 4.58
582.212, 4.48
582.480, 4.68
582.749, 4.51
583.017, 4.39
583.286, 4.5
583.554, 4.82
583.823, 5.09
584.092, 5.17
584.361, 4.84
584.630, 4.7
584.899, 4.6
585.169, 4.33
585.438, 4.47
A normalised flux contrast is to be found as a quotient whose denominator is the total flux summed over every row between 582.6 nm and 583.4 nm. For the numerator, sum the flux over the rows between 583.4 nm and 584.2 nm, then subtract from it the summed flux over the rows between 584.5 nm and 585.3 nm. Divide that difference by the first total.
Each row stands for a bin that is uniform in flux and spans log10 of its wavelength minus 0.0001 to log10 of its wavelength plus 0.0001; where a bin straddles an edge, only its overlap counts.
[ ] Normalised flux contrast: 0.11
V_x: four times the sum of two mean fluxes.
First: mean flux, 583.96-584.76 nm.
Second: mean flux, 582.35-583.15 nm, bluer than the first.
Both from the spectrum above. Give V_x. 37.7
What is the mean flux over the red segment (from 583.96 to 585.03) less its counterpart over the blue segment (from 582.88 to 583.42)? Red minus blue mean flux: 0.4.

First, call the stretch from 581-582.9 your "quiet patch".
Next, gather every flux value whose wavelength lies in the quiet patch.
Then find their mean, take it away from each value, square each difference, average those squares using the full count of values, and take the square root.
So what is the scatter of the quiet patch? 0.319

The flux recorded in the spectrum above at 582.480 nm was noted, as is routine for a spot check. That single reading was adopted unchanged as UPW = 4.68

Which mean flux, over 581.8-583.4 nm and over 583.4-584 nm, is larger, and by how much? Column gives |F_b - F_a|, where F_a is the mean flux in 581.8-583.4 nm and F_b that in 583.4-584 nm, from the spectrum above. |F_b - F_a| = 0.43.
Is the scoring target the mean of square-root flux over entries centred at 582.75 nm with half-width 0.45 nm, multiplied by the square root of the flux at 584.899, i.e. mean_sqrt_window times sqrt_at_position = 4.56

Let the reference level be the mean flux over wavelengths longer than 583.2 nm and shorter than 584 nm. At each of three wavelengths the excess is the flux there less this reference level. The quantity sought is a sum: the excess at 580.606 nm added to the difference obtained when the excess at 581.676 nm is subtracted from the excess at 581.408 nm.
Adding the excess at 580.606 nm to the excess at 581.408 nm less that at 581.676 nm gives -1.1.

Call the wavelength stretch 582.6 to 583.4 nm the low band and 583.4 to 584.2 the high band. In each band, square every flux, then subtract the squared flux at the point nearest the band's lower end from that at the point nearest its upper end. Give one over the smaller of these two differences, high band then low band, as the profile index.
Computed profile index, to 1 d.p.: -11.1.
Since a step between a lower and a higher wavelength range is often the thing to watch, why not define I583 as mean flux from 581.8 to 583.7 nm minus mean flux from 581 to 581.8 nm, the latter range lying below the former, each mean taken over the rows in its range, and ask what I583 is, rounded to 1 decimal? -0.6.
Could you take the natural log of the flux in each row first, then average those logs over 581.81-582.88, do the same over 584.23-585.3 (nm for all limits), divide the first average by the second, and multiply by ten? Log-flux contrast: 9.9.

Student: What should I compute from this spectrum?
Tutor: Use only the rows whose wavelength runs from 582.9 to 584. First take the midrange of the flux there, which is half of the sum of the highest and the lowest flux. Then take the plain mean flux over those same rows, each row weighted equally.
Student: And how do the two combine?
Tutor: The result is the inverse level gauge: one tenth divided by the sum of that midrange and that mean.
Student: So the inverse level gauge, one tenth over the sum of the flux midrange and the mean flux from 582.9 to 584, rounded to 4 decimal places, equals 0.0106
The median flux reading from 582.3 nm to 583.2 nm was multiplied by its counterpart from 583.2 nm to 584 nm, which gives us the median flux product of 21.7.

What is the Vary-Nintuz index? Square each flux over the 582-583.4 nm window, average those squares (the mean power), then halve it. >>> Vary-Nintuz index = 10.2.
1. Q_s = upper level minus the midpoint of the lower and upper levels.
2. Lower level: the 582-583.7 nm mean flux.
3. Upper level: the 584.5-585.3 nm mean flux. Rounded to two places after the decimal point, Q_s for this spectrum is -0.01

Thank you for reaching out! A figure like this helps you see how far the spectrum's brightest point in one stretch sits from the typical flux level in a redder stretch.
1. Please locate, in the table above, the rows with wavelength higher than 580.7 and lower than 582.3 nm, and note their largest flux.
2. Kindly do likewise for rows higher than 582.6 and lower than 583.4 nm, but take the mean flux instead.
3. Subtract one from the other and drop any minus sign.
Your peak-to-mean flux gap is 0.85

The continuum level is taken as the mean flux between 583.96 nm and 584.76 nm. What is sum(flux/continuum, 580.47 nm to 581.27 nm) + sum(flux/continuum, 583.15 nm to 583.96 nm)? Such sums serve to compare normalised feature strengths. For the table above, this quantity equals 5.5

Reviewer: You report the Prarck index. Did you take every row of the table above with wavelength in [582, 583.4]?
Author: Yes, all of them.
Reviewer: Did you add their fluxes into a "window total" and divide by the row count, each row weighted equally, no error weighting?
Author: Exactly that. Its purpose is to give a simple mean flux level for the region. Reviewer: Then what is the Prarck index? 4.51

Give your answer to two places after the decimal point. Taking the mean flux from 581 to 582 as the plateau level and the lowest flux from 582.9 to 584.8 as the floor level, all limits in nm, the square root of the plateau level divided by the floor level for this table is 1.07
